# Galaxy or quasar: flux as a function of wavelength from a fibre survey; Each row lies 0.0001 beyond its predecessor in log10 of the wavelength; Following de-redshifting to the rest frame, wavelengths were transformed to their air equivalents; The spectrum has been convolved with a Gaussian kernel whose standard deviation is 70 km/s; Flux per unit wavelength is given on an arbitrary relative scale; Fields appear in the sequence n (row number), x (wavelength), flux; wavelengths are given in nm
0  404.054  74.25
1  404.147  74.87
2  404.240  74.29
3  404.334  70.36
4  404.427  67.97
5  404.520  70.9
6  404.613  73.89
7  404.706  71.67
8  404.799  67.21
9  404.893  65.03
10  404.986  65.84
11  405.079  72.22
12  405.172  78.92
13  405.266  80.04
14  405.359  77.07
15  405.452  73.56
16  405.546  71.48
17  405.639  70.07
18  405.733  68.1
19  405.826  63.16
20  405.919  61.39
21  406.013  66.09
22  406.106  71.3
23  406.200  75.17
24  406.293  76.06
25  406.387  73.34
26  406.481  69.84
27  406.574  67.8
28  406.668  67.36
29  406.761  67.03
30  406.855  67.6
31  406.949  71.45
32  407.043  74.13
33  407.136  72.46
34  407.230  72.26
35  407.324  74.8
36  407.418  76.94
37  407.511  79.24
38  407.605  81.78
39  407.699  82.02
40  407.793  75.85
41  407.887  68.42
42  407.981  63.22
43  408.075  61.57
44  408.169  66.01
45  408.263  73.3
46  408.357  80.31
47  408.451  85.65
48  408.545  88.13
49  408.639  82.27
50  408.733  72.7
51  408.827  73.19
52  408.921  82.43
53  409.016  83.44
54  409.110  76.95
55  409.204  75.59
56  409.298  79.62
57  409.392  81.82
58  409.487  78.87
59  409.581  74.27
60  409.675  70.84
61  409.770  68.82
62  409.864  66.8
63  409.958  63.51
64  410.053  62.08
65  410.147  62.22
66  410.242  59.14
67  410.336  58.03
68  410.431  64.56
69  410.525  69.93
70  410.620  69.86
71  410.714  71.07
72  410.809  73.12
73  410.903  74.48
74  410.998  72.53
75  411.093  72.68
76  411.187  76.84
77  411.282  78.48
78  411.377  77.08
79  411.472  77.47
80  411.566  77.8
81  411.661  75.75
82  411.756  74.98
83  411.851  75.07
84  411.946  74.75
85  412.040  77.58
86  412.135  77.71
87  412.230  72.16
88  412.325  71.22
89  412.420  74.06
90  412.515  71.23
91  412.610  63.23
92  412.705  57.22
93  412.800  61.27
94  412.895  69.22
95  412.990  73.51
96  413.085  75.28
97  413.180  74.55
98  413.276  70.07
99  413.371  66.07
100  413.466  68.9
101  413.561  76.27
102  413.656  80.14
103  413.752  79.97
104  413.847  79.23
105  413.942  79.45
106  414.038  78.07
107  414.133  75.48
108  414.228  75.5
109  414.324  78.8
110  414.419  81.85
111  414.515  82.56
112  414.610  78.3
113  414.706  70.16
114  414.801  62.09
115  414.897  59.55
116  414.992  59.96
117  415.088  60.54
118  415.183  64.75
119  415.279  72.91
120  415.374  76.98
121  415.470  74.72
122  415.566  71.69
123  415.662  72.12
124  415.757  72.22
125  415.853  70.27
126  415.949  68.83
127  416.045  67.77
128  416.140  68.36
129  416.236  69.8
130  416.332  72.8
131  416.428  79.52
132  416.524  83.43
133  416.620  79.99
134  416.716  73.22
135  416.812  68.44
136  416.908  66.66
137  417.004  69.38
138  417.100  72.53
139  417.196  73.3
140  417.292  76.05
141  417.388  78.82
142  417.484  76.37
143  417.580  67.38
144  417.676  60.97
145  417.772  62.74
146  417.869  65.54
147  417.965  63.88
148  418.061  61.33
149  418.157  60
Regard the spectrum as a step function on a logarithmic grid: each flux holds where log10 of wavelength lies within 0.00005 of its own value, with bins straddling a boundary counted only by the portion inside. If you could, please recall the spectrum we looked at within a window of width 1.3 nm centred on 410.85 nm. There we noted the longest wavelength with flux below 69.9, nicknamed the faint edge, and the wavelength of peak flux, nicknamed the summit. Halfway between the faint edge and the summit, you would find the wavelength 410.95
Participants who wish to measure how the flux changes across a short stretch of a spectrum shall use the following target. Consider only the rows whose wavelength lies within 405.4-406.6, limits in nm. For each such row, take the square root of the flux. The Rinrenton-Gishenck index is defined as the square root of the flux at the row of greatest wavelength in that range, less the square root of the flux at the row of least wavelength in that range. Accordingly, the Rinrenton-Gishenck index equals -0.3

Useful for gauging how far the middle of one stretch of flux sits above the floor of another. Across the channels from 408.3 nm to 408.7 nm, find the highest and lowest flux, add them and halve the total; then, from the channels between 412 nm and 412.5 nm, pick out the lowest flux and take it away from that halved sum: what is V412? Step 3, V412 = 13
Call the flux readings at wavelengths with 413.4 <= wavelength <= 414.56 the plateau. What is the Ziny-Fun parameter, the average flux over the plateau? 78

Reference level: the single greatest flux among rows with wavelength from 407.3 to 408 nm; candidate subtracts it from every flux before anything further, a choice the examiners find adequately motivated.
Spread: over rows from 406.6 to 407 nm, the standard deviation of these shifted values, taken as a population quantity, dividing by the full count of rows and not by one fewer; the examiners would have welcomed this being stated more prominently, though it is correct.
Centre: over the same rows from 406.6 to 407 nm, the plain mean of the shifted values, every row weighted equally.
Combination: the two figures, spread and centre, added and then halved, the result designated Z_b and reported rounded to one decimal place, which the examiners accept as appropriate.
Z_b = -5.9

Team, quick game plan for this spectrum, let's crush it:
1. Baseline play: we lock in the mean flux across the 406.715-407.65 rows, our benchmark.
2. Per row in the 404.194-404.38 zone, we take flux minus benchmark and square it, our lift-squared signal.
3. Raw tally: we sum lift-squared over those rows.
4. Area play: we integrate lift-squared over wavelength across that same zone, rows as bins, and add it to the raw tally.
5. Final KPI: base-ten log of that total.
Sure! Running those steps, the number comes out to 1.11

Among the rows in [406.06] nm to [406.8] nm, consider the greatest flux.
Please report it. 76.06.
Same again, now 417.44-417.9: 76.37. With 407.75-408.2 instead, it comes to 75.85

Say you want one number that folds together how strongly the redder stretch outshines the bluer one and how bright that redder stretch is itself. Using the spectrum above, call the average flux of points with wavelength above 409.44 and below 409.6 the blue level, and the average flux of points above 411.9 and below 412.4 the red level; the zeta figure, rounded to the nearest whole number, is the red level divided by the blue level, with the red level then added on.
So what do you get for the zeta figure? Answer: 76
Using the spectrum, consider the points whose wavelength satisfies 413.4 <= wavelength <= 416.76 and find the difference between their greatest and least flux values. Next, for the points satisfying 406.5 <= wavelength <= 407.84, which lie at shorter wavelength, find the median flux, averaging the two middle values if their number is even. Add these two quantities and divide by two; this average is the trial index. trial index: 48.59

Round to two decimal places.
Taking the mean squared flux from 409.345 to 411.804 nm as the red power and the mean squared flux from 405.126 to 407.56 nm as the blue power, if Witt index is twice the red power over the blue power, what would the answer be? 1.98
